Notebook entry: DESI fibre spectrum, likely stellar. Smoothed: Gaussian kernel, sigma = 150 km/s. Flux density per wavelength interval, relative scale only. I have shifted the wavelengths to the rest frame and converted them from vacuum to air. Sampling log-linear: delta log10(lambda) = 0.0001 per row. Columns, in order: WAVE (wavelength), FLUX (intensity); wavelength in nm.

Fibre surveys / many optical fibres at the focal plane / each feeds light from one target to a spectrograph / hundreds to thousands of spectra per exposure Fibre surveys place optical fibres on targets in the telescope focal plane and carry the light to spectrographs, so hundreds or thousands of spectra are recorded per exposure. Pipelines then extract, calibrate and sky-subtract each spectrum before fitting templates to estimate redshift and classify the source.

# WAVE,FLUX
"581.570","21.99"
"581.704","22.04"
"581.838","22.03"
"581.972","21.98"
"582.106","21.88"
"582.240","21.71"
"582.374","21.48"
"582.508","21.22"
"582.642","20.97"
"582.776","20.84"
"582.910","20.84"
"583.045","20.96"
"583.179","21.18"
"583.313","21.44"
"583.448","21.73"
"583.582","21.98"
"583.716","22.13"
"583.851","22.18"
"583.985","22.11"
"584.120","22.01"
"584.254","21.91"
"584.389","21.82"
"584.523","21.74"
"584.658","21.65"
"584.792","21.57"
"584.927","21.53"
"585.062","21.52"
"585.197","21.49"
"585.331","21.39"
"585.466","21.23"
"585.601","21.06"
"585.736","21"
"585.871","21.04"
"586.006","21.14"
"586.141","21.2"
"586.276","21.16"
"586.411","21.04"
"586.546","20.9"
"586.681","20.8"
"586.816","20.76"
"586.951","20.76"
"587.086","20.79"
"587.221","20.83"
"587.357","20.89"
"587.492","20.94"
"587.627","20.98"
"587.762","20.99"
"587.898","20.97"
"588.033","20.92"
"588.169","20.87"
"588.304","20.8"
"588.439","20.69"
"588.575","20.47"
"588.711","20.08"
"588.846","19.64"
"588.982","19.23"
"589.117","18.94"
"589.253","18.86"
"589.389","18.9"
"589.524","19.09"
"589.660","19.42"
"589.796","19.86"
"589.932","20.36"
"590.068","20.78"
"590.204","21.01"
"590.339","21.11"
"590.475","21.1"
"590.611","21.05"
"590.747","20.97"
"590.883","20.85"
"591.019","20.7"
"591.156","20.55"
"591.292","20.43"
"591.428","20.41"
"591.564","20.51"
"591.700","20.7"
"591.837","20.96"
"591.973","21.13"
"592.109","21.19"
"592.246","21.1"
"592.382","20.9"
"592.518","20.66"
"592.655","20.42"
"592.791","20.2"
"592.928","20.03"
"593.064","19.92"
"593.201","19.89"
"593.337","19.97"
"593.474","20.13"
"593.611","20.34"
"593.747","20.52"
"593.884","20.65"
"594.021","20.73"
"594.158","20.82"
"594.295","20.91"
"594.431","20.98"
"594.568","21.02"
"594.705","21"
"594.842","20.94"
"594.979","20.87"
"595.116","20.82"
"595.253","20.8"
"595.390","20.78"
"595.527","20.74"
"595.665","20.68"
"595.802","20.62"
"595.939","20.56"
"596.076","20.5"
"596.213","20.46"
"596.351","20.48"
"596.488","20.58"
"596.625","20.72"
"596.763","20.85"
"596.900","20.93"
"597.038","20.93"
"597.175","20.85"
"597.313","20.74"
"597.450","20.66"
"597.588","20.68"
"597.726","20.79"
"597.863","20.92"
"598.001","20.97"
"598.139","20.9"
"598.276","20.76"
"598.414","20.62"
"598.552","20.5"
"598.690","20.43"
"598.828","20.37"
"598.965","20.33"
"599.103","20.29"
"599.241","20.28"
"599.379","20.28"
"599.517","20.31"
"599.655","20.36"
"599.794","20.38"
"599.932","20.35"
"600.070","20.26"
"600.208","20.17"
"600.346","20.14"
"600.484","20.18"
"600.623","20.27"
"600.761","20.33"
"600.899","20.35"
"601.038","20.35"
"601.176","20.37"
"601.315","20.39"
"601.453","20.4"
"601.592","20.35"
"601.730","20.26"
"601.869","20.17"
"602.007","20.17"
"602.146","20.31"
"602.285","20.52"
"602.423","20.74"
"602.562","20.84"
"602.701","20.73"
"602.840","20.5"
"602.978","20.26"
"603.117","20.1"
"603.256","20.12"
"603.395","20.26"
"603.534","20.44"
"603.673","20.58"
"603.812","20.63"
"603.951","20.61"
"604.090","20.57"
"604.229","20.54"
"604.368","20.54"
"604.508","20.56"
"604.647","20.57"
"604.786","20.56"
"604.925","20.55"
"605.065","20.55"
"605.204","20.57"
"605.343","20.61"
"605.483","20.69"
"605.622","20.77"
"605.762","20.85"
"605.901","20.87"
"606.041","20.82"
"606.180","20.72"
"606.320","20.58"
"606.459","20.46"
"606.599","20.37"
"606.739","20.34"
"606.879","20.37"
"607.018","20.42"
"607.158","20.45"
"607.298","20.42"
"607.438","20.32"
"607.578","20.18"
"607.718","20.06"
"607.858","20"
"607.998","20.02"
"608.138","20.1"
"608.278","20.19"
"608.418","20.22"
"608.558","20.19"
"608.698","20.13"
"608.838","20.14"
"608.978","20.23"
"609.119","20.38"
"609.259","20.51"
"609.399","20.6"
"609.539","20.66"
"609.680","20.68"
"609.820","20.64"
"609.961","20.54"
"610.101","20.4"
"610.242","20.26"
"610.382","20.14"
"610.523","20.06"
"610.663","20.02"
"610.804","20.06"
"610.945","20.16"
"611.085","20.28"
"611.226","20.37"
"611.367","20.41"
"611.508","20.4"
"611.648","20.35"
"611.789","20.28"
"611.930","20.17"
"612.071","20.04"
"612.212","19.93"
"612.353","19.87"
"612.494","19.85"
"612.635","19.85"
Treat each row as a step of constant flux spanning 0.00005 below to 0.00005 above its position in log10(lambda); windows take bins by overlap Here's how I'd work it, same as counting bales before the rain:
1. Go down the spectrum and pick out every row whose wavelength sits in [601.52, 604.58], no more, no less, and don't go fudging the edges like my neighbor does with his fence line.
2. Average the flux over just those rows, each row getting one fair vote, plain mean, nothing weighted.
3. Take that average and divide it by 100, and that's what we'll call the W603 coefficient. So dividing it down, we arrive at 0.204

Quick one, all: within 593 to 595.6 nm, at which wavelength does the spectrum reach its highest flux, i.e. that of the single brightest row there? 594.568 nm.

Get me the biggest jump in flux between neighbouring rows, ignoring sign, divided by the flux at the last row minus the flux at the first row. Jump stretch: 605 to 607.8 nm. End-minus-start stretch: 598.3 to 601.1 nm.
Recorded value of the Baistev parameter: -0.52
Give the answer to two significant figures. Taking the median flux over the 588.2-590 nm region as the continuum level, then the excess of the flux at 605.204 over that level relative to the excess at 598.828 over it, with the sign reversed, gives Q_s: -1.3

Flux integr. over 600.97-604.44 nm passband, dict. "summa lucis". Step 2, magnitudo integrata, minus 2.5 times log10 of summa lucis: -4.63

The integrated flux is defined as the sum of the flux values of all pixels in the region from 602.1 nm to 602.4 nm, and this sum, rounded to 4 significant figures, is 40.83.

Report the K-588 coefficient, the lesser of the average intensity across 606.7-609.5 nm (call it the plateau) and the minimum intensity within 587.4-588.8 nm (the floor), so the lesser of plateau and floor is 20.1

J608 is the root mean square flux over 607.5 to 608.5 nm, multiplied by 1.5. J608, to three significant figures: 30.2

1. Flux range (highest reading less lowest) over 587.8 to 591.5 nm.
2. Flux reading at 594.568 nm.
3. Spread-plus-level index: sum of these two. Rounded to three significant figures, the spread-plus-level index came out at 23.3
